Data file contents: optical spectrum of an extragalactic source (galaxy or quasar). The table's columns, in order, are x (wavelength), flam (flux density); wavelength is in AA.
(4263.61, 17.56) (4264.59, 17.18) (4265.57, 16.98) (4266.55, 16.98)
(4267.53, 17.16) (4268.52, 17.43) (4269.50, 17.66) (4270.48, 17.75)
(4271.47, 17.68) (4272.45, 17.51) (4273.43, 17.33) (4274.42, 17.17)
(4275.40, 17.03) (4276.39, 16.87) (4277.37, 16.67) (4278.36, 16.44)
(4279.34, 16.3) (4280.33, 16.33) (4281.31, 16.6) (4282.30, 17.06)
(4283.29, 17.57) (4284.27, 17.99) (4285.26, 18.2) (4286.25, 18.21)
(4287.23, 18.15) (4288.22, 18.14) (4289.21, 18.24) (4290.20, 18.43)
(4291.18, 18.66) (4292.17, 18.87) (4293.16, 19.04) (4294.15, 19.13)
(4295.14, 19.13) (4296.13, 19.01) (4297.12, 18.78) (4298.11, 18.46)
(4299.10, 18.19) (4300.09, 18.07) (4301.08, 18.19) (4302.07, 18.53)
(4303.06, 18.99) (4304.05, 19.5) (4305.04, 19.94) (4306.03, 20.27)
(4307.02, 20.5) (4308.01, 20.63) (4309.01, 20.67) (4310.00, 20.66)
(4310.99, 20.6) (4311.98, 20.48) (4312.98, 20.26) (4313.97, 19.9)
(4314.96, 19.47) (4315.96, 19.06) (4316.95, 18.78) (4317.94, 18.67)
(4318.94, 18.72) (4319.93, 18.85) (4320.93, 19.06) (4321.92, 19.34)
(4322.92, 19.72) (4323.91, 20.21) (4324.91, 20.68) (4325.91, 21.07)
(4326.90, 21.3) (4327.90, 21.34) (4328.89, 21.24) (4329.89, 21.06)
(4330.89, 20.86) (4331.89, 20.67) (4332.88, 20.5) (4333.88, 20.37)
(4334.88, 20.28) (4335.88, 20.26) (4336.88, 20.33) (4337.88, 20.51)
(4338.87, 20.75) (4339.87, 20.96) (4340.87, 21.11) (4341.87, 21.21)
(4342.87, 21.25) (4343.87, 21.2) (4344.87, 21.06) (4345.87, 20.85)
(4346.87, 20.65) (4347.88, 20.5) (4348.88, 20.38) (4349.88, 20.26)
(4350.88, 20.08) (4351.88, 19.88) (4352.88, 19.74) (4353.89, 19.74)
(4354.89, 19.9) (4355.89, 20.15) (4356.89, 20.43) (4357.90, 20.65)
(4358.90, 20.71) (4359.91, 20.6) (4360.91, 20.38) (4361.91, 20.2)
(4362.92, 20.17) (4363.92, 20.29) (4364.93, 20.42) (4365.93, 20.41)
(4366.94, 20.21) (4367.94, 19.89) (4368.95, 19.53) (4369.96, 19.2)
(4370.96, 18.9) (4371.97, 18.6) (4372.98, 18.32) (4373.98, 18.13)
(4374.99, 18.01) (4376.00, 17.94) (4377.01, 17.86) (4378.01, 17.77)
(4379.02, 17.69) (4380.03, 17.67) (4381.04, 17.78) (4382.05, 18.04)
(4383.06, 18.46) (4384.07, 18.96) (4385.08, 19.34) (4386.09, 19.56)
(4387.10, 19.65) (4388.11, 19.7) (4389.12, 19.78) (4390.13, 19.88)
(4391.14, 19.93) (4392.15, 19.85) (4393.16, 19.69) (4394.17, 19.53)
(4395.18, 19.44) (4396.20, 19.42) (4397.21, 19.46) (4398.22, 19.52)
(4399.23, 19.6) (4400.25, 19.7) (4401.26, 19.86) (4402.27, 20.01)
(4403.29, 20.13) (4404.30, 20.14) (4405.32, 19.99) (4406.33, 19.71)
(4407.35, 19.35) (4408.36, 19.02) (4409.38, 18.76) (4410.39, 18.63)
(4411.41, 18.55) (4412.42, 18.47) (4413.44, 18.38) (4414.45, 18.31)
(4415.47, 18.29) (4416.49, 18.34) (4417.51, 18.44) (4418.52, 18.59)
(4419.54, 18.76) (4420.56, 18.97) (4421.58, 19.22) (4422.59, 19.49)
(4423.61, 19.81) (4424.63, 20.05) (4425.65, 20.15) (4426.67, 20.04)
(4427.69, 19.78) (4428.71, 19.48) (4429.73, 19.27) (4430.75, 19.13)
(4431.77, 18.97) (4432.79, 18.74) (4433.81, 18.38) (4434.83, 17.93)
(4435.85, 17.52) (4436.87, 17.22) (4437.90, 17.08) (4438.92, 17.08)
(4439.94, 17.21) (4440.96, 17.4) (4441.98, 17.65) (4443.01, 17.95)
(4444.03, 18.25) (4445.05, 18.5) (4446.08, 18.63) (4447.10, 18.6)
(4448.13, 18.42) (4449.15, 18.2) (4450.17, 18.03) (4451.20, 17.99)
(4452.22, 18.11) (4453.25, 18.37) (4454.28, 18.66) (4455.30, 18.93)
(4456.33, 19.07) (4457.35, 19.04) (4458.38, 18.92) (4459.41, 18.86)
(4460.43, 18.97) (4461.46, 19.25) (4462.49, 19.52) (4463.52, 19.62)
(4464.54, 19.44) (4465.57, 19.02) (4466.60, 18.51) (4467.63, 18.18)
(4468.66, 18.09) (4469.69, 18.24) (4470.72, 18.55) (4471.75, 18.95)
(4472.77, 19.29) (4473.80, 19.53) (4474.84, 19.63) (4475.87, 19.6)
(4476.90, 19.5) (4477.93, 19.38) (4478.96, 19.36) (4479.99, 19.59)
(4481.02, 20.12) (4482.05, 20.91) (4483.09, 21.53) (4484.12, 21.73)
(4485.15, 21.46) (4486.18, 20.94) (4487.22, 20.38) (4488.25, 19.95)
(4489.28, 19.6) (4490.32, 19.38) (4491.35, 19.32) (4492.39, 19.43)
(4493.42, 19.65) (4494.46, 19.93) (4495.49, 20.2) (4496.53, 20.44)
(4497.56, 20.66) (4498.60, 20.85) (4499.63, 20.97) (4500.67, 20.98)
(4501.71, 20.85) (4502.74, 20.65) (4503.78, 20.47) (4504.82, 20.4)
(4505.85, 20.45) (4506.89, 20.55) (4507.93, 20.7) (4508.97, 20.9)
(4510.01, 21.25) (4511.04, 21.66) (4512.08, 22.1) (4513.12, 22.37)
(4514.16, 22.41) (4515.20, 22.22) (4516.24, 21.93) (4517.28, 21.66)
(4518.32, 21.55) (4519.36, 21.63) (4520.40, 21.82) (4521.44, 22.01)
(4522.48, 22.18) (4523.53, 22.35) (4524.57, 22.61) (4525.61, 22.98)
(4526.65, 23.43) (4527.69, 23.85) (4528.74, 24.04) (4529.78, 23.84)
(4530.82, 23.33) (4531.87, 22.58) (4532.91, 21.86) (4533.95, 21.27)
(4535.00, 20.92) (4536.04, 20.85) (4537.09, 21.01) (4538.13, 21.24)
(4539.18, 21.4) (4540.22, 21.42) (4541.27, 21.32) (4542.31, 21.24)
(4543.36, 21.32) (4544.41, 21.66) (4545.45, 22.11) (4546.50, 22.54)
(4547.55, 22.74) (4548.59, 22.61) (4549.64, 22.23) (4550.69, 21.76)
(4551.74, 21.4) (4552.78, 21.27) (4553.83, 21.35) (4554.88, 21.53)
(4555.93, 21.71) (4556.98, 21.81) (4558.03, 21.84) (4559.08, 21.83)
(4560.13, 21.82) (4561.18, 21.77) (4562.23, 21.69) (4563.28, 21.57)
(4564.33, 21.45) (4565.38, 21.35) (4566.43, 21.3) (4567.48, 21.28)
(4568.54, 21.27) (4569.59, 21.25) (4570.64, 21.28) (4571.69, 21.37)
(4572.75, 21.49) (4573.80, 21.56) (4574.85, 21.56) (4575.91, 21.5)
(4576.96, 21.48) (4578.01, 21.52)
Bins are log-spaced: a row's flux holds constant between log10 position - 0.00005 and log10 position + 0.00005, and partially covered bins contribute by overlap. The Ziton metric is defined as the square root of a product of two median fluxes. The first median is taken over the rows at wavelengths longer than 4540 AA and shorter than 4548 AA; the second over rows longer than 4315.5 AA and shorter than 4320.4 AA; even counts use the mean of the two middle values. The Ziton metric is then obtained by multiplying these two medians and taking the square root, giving 20.1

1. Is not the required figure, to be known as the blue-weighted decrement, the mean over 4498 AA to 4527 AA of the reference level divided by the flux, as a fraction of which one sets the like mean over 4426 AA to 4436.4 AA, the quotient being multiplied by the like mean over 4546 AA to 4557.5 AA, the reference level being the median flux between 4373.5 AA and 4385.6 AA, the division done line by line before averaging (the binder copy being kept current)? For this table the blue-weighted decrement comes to 0.94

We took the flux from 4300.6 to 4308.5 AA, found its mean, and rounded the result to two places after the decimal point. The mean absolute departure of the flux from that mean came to 0.77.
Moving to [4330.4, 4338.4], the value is 0.16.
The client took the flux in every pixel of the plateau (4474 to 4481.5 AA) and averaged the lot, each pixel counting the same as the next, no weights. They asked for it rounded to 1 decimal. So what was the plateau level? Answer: 19.6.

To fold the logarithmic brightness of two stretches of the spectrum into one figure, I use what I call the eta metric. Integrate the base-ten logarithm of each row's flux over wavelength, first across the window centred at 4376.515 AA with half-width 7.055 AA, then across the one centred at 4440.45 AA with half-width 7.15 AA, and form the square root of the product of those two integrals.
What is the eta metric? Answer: 17.8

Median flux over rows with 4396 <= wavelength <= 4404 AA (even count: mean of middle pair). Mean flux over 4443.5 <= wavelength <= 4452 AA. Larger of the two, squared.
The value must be 386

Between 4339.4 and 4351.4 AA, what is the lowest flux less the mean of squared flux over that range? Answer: -412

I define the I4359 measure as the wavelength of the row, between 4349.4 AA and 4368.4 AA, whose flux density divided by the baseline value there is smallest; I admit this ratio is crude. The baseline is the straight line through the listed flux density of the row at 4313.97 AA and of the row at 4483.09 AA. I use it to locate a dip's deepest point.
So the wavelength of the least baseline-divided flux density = 4353.89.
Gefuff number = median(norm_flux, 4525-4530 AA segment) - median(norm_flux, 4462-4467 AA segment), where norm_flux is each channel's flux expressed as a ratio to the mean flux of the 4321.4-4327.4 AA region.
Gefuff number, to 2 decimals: 0.22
